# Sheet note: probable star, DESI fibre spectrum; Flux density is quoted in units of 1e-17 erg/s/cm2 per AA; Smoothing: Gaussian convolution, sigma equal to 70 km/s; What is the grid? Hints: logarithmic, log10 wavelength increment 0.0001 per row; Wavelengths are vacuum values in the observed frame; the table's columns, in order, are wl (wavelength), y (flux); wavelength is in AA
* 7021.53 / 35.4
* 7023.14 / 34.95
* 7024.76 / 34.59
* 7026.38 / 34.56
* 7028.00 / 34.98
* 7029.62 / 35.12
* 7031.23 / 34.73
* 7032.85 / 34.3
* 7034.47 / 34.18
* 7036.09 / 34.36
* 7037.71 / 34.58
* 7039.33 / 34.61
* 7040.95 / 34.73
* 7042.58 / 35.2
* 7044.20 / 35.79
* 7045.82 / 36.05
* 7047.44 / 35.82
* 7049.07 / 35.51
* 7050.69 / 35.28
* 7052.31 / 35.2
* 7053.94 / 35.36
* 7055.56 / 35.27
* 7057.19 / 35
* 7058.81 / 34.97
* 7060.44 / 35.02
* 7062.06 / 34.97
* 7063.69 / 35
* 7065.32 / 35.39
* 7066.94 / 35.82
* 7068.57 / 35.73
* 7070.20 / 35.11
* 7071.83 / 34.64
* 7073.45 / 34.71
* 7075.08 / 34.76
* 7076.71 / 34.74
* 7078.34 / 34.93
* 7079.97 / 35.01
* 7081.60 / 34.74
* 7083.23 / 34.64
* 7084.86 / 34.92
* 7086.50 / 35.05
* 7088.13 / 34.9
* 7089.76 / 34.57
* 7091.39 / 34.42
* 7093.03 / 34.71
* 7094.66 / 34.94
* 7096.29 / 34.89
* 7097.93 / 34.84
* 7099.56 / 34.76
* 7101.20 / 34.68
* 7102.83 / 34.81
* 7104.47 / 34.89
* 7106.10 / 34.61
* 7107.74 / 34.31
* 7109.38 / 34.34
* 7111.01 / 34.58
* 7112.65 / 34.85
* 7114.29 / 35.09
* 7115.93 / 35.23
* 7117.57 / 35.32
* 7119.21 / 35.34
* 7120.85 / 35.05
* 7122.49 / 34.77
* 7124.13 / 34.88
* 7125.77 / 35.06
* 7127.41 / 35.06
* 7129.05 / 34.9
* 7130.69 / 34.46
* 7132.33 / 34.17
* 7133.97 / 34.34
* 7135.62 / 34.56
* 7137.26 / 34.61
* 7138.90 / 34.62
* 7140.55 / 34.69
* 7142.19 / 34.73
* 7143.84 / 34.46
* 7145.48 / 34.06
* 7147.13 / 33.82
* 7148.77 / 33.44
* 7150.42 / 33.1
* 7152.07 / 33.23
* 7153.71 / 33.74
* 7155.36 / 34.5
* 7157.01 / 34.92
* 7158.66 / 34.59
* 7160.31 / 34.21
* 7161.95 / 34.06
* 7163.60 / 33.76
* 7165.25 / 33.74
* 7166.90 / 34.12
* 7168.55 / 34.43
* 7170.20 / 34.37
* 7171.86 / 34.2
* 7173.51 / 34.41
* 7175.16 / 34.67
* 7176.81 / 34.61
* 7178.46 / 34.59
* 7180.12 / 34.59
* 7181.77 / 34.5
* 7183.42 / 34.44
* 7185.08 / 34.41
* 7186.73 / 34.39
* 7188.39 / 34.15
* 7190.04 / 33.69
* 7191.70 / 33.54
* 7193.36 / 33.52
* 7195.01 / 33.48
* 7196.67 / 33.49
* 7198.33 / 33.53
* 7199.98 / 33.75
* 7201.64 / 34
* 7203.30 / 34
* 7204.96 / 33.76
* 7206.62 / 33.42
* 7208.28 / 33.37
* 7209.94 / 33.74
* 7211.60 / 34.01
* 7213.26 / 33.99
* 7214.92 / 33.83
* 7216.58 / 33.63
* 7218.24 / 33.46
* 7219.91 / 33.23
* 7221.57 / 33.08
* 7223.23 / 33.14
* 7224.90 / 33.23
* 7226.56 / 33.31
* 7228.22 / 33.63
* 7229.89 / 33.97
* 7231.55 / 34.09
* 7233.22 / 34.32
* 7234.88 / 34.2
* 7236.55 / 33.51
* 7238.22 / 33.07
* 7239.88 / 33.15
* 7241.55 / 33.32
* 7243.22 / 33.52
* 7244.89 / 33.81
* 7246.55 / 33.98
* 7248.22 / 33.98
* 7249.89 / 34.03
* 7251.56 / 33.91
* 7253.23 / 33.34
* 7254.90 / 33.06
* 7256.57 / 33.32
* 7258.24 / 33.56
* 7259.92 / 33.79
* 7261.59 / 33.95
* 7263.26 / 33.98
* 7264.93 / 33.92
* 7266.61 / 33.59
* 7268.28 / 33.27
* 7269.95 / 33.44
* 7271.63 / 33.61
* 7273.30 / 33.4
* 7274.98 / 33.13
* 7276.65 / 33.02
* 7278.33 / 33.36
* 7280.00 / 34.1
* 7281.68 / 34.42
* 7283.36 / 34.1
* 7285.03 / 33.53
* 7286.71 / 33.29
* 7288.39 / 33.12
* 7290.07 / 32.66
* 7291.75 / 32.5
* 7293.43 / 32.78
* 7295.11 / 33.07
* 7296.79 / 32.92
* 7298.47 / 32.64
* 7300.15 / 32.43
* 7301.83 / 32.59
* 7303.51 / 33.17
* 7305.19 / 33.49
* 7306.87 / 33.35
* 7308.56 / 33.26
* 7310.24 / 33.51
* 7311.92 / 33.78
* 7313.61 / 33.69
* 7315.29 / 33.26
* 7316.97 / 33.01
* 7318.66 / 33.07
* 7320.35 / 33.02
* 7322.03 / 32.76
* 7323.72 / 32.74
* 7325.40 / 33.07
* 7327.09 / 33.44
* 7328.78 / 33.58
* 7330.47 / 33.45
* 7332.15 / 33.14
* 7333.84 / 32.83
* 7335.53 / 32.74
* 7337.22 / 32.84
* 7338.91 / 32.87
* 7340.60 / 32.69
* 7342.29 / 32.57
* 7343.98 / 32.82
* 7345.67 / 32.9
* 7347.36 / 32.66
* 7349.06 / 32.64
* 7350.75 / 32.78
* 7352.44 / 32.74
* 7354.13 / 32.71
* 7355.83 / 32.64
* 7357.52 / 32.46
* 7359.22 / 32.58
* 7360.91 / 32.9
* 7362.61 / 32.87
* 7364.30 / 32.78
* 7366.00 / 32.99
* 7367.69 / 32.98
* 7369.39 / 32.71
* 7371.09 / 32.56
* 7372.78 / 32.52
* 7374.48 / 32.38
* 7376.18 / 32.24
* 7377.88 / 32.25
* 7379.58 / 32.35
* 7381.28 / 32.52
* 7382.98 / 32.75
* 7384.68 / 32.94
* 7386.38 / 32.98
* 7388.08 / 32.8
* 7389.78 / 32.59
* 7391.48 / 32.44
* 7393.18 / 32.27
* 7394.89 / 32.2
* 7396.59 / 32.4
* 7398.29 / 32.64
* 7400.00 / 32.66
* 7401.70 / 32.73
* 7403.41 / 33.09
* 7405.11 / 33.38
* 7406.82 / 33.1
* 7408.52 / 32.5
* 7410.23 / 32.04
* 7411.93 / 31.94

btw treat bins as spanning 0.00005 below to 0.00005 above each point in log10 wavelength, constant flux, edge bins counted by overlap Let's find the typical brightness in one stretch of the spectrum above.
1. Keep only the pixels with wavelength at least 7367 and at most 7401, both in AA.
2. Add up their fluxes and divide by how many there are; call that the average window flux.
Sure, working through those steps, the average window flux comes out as 32.6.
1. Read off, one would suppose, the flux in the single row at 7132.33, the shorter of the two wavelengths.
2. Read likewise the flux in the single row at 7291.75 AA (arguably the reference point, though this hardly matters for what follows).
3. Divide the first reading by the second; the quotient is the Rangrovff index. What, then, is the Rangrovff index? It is 1.05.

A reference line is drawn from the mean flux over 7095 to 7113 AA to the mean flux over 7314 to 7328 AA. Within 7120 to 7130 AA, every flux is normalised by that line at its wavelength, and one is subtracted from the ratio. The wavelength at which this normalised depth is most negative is 7122.49 AA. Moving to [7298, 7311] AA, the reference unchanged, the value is 7300.15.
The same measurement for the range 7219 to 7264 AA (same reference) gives 7221.57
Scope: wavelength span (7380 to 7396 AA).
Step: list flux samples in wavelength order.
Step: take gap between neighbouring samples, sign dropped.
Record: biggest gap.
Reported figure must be 0.23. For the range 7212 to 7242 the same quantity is 0.69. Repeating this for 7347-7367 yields 0.32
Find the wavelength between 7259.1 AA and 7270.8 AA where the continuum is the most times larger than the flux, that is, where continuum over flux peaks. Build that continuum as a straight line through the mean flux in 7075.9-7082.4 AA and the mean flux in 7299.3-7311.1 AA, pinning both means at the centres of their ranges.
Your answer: 7268.28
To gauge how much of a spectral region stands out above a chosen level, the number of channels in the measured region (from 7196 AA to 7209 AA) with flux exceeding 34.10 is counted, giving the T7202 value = 0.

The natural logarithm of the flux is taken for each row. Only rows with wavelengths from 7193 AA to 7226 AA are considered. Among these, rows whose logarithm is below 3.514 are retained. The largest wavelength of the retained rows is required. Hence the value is 7224.90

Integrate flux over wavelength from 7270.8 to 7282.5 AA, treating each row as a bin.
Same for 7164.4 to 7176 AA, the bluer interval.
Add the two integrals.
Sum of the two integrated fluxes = 790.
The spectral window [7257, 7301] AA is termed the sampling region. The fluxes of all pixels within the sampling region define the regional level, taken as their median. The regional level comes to 33.4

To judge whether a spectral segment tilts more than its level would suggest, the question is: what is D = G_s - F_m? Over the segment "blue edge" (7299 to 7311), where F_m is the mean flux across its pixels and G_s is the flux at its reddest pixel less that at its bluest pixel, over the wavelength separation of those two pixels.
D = -33.0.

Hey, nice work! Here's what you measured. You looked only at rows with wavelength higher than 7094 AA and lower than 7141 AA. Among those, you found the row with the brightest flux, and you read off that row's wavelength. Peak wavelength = 7119.21 AA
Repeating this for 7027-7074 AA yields 7045.82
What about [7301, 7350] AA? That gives 7311.92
